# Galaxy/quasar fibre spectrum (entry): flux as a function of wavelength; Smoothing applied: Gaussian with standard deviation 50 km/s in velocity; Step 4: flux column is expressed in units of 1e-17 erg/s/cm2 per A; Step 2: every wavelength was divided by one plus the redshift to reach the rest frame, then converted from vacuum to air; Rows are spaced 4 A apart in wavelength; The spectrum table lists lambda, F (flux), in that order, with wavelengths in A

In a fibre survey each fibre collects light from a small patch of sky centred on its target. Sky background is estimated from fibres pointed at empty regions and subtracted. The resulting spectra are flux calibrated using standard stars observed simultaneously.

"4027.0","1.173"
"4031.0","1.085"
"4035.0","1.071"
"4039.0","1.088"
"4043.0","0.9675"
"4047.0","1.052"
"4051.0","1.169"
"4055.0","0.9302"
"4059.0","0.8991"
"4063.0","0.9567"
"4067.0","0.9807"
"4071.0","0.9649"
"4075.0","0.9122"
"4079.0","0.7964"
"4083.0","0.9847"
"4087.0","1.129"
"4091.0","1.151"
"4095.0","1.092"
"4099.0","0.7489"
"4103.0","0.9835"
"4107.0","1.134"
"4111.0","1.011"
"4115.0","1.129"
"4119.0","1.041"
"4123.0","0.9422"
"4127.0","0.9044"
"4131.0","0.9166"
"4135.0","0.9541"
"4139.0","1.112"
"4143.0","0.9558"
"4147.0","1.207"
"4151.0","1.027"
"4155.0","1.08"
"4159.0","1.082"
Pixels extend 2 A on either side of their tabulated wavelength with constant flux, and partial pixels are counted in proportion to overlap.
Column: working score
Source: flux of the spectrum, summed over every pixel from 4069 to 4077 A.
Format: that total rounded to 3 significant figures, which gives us 1.88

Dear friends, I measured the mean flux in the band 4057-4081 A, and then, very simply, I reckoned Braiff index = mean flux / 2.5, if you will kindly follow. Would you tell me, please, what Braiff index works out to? 0.37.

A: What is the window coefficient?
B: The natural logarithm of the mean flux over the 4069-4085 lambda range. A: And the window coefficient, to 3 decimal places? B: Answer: -0.089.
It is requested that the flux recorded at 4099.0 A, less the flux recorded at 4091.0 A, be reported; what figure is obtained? -0.40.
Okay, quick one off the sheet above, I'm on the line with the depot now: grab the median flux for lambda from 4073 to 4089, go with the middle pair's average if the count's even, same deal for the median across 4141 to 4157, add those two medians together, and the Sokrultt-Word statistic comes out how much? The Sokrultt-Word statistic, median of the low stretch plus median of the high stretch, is 2.00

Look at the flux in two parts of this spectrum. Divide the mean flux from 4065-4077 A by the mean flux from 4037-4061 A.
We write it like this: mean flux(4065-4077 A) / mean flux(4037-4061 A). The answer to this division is 0.94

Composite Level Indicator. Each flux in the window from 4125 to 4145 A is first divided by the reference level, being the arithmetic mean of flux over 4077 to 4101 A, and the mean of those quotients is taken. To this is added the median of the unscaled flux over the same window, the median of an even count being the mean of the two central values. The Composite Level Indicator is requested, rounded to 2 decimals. 1.94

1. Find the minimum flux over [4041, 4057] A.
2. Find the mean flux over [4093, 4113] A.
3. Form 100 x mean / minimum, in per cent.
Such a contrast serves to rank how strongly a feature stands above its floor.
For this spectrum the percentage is 107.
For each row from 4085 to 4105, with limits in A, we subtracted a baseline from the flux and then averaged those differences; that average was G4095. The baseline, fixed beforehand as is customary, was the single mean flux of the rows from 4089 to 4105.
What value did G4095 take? 0.027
